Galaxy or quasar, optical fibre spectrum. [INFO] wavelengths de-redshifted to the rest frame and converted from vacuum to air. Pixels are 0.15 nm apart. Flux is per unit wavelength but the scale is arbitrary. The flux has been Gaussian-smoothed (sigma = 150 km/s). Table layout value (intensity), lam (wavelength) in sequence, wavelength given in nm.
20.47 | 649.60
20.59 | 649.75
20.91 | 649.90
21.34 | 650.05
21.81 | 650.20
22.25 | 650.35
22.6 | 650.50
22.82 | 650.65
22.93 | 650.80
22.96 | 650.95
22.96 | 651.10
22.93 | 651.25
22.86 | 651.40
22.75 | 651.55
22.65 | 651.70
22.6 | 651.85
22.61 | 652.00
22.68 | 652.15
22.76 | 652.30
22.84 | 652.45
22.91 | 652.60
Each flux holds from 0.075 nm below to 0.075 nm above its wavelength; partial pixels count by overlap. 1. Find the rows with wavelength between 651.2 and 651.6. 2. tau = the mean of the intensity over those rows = 22.8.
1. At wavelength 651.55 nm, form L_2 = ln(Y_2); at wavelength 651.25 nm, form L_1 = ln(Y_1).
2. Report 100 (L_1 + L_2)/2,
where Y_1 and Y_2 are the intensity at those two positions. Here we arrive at 313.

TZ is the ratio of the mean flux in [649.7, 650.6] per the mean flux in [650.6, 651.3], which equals 0.94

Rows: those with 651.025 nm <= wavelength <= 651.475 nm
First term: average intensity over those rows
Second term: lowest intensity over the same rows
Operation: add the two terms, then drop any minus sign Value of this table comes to 45.8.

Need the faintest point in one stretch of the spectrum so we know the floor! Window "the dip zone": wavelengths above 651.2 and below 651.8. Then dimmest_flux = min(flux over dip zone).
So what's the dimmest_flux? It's 22.65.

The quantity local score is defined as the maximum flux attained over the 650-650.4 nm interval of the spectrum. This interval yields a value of 22.25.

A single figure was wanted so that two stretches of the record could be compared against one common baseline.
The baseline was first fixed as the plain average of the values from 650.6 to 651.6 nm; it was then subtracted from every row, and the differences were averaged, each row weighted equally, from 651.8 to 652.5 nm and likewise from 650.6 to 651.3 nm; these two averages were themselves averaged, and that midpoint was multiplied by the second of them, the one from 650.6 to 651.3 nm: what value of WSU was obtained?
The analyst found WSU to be 0.00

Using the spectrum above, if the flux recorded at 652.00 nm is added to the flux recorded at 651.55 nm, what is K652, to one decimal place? 45.4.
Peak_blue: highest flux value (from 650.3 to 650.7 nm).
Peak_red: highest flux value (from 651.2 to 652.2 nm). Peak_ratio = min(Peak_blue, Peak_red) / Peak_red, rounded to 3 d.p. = 0.995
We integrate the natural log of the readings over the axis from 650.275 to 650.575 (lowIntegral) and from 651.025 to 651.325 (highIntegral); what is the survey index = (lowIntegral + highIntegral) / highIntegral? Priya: 1.99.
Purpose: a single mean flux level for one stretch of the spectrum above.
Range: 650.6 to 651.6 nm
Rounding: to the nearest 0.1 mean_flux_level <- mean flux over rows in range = 22.9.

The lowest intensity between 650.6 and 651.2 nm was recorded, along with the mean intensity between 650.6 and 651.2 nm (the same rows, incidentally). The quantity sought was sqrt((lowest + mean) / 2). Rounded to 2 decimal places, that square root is 4.78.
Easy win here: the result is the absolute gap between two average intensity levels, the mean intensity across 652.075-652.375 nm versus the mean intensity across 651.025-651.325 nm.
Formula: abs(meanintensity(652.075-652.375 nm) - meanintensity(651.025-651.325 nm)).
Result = 0.2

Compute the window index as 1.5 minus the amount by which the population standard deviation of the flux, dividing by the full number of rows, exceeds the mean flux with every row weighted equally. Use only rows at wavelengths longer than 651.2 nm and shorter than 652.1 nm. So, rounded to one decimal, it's 24.1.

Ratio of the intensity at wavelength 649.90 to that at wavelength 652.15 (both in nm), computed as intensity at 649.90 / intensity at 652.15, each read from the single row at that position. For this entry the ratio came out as 0.92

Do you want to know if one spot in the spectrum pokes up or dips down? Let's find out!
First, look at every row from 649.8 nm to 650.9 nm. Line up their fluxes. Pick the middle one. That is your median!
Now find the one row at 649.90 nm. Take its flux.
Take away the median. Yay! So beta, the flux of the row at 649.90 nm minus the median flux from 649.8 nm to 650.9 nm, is -1.3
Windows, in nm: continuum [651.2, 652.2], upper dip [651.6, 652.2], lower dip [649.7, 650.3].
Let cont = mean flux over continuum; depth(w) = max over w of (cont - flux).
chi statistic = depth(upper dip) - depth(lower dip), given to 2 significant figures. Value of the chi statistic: -2.0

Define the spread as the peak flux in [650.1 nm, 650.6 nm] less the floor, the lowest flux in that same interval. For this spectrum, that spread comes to 0.8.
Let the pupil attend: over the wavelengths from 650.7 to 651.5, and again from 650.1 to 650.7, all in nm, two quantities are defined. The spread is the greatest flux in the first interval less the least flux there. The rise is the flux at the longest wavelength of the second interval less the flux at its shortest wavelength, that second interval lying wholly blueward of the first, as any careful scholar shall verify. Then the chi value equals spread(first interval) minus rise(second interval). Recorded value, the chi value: -0.91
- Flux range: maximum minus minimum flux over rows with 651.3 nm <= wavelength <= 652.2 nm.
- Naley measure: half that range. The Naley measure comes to 0.130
